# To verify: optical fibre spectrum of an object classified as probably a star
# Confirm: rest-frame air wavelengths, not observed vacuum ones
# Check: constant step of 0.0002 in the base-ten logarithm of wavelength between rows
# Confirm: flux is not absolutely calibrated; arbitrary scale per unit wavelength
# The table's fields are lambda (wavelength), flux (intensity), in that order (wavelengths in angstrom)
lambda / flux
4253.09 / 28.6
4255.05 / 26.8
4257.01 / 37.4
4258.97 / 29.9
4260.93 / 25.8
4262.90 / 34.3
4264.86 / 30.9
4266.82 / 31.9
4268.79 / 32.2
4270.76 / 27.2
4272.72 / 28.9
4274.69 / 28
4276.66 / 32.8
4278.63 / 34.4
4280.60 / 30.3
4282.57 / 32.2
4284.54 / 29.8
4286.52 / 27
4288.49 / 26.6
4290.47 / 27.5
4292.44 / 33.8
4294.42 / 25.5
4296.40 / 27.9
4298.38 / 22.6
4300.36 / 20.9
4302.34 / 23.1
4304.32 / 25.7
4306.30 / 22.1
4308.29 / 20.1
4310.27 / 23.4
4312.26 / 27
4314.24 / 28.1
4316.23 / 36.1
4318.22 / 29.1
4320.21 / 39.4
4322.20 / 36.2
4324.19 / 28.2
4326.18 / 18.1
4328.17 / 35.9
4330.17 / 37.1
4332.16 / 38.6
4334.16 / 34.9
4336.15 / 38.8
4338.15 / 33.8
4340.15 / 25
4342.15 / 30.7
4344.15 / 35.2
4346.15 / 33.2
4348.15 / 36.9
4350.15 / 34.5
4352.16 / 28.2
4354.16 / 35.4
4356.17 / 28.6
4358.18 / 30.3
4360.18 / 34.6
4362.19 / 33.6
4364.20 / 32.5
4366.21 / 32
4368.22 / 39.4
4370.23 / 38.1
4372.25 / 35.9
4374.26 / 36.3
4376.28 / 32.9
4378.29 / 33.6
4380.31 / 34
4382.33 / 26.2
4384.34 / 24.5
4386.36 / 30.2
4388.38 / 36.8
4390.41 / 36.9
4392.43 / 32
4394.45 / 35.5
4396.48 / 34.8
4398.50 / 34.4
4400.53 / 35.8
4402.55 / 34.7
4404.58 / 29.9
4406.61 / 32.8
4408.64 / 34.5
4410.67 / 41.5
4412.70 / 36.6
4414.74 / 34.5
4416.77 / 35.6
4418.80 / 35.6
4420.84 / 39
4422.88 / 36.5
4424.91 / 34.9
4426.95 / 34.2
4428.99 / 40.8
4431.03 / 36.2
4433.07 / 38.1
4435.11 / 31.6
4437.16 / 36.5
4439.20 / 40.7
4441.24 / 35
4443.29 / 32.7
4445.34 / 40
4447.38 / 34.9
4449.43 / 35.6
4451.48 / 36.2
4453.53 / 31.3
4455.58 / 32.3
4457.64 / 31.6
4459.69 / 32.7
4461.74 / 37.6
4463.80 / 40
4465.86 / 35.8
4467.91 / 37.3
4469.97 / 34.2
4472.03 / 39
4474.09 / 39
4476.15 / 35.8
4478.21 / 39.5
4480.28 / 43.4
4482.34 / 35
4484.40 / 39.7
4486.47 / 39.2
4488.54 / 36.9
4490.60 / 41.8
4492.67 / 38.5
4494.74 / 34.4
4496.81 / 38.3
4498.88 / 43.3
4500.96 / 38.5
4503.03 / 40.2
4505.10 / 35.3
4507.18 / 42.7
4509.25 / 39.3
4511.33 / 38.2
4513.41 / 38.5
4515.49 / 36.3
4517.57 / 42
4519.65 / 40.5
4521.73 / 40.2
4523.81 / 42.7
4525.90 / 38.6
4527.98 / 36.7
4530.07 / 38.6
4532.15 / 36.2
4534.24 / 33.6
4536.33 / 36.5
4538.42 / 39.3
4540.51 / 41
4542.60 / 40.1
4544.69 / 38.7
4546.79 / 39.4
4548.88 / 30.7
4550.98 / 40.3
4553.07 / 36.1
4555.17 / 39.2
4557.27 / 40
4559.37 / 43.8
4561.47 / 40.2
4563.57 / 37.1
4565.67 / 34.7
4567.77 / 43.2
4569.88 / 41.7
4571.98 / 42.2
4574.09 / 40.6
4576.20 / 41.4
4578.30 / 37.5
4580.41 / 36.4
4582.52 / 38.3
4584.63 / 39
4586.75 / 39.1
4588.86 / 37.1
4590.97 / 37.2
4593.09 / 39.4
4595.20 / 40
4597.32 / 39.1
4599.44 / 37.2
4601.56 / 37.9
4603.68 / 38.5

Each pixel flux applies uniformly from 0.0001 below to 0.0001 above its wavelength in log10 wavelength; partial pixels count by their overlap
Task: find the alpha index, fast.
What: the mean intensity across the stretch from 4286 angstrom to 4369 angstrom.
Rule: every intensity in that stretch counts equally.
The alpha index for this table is 30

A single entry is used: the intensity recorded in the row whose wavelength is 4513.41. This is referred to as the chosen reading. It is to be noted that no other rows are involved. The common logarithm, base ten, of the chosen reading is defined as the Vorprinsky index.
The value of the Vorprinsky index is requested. 1.59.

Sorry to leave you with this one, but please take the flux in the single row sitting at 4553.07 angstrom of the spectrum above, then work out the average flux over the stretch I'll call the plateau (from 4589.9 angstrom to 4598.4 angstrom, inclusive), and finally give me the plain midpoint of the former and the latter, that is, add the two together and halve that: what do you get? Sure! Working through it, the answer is 38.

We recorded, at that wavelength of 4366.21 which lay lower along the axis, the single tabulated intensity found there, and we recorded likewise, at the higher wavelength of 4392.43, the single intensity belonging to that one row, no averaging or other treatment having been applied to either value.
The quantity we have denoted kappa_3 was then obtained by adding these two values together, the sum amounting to 64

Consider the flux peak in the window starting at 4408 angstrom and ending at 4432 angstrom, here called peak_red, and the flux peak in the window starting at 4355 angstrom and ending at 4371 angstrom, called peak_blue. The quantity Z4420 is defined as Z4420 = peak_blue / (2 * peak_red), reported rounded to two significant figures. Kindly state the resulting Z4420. 0.47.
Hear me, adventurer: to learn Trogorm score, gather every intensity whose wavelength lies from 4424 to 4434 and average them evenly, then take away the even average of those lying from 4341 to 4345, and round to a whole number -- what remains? 4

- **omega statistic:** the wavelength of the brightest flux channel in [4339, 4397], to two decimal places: 4368.22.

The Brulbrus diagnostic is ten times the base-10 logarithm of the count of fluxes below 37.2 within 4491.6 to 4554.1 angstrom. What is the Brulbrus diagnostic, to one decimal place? 9.5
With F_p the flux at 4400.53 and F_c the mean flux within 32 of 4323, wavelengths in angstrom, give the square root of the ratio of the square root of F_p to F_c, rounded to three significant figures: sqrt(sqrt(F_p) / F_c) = 0.445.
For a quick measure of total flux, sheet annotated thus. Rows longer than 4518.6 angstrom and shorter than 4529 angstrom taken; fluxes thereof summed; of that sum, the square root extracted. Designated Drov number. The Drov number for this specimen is 14.1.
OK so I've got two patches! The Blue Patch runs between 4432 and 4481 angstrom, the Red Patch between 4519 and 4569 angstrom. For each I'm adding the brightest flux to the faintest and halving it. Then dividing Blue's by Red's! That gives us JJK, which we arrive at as 1.00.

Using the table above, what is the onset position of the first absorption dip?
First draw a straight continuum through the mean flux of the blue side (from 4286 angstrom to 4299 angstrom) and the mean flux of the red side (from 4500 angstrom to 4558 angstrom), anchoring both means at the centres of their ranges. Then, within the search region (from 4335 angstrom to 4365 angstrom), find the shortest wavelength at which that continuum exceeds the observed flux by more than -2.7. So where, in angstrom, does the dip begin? 4340.15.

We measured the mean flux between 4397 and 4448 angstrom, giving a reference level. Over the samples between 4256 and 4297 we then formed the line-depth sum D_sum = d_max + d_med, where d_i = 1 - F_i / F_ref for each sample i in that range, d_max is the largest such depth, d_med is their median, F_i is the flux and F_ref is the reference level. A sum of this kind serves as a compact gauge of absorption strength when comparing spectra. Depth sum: 0.46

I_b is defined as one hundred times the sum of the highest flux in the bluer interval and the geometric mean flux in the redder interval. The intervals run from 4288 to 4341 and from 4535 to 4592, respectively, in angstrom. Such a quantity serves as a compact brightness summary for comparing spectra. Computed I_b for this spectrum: 7822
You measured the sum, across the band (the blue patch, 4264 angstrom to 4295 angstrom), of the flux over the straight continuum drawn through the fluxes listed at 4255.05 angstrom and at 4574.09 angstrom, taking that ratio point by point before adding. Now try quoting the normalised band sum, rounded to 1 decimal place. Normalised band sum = 17.2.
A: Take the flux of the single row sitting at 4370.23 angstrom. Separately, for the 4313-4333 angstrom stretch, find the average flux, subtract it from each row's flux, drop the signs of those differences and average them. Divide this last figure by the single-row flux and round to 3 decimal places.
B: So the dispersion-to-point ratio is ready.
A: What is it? 0.143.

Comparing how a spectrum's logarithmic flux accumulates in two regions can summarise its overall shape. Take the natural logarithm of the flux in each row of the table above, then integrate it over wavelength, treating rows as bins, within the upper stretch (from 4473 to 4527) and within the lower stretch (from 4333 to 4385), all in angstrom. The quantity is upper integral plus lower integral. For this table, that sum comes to 380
